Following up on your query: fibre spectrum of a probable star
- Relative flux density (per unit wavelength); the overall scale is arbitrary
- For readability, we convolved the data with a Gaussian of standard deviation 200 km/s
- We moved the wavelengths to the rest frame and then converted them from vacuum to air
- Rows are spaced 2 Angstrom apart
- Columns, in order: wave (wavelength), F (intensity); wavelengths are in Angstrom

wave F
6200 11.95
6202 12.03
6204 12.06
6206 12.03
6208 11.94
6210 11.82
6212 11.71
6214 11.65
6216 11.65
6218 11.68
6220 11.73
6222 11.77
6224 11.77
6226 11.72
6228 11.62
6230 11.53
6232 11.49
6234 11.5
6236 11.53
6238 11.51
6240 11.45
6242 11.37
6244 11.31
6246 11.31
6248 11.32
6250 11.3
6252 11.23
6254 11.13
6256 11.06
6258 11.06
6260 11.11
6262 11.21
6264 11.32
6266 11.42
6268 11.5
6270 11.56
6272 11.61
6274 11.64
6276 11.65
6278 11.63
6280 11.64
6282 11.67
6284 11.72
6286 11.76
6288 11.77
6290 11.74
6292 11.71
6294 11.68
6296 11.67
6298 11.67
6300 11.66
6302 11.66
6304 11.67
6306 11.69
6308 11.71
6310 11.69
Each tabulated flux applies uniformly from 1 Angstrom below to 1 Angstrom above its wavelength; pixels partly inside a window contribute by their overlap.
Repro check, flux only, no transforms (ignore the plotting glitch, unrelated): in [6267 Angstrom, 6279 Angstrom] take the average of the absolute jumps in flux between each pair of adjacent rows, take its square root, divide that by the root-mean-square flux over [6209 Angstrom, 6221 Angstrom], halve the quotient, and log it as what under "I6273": 0.0079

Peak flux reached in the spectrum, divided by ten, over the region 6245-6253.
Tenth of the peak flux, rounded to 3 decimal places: 1.132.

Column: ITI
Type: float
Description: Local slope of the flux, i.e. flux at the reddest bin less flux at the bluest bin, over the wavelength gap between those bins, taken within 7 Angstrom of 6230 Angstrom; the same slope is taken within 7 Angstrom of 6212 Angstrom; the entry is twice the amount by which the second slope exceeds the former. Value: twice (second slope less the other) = -0.018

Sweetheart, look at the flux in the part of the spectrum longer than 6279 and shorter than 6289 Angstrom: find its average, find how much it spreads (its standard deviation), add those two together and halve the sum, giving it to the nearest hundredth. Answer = 5.88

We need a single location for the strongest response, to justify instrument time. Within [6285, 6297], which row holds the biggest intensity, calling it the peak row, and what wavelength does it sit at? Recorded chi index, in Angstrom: 6288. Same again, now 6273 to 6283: 6282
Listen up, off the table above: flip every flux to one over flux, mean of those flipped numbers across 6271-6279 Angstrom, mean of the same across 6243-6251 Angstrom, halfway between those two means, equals 0.0872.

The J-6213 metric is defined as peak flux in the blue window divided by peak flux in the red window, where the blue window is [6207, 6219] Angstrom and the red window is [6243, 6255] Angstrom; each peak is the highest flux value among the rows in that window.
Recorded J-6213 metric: 1.05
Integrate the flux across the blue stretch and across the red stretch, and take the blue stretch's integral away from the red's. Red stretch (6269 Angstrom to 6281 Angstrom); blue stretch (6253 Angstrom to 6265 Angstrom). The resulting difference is 5.7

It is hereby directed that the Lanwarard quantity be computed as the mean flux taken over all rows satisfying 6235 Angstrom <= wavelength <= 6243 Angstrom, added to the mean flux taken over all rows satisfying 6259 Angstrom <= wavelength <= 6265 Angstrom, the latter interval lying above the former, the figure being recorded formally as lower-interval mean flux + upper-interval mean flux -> 22.7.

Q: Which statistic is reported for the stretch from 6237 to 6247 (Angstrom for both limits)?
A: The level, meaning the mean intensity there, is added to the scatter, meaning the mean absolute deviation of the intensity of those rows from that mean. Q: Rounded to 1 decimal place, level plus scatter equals 11.5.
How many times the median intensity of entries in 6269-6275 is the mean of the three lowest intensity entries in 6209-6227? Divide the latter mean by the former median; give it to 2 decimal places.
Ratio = 1.00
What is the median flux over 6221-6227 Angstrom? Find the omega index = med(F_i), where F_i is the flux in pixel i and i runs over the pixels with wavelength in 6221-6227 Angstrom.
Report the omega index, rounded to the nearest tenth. 11.8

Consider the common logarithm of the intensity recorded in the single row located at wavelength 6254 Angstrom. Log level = 1.05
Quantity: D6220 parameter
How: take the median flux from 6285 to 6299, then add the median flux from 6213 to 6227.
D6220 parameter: 23.4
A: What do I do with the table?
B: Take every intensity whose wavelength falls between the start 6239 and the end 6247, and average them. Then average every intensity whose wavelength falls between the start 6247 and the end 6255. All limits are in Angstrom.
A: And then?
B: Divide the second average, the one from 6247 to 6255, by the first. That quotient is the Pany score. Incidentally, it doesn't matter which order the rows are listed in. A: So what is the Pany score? 0.99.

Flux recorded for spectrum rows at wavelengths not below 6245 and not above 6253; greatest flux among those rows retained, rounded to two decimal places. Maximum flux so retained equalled 11.32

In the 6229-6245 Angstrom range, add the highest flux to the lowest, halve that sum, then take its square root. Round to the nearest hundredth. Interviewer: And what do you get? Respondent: 3.38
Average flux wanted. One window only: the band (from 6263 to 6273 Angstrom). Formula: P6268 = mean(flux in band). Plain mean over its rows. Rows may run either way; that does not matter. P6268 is 11.5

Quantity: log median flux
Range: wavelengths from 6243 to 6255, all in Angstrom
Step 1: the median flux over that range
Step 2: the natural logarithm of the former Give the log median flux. 2.43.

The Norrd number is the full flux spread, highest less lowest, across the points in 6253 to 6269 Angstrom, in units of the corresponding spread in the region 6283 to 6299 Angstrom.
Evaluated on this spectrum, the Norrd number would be 4.4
